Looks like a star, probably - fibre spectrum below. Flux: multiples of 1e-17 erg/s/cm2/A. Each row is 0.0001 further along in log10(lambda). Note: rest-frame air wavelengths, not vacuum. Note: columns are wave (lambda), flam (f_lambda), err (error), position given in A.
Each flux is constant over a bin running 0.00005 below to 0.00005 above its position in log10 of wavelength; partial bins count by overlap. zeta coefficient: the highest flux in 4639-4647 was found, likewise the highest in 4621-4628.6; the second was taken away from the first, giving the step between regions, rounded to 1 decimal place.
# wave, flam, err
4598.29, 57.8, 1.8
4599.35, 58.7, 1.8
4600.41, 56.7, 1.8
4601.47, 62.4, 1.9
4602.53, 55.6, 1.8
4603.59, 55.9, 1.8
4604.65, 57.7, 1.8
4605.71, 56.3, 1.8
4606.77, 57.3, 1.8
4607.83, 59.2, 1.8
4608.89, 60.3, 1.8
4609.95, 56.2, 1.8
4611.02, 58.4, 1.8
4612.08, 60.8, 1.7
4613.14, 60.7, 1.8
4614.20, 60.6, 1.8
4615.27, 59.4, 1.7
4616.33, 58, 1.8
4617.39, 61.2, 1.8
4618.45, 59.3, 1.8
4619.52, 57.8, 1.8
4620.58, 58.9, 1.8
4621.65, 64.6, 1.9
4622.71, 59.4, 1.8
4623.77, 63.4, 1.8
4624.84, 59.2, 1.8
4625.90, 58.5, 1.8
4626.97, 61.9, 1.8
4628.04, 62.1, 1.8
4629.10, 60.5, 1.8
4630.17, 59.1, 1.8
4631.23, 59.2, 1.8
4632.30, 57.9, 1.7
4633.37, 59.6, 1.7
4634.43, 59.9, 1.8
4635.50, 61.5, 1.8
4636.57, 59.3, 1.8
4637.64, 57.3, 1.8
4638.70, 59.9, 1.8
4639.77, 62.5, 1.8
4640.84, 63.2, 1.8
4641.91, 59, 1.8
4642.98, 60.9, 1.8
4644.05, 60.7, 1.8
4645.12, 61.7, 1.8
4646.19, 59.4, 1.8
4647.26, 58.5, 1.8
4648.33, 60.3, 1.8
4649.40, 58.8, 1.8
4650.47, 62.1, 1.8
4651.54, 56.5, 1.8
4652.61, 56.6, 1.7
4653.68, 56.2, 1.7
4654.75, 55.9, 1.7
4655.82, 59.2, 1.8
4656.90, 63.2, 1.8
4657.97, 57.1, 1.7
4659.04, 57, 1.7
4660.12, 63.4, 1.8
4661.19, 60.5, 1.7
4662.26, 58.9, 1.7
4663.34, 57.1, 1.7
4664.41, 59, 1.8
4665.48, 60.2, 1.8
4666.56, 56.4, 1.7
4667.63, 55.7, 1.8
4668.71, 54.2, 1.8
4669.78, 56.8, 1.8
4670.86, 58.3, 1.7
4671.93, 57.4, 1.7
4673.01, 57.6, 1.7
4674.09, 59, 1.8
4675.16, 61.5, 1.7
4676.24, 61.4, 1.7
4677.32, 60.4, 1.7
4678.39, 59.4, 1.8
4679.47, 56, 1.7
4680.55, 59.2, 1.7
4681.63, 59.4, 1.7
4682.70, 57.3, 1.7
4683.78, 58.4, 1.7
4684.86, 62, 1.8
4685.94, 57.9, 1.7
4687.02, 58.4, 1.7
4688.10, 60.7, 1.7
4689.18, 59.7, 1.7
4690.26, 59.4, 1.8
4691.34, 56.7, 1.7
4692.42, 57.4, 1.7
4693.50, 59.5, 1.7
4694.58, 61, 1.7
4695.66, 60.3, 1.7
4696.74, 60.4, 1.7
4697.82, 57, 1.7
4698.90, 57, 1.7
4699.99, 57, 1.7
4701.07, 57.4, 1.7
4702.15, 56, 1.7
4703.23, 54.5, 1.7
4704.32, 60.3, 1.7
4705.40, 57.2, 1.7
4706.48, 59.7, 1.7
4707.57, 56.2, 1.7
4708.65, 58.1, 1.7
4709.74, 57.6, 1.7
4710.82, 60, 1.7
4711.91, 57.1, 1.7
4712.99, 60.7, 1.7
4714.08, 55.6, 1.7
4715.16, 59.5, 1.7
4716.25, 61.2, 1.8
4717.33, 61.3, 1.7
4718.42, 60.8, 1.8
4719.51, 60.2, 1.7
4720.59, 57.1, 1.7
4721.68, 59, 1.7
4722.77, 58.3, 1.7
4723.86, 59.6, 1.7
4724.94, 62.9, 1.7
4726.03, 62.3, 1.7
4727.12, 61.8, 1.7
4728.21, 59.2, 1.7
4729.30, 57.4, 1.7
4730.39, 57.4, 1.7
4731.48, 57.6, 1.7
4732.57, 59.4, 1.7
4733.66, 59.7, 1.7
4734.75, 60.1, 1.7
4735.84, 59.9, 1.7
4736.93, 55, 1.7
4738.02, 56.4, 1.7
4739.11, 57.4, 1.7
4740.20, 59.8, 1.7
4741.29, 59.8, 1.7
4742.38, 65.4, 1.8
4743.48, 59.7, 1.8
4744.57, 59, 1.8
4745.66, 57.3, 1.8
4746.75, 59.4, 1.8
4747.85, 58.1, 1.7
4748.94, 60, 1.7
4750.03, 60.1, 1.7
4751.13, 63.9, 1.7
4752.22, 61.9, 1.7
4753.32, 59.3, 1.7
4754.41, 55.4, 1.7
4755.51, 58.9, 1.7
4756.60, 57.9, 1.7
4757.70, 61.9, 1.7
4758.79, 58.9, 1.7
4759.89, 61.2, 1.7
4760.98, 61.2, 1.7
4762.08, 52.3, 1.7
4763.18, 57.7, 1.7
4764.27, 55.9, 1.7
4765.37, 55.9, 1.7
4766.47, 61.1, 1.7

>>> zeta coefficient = -1.4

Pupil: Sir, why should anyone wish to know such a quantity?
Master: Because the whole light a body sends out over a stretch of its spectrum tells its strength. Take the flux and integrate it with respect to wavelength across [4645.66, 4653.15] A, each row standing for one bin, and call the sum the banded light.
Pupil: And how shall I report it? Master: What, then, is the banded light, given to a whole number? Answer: 441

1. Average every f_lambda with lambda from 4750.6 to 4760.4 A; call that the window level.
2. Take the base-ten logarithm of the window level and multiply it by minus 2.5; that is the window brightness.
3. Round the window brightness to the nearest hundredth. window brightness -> -4.44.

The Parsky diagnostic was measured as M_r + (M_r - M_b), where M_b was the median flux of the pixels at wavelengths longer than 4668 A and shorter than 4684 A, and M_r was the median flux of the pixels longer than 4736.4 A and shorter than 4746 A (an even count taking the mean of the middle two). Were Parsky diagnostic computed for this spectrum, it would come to 59.6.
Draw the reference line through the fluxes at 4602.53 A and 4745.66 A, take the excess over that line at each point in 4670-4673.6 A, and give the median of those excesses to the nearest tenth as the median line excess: 1.2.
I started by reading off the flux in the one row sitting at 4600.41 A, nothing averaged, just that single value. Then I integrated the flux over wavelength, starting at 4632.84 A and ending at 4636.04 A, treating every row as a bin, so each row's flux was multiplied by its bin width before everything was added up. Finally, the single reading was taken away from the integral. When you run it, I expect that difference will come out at 136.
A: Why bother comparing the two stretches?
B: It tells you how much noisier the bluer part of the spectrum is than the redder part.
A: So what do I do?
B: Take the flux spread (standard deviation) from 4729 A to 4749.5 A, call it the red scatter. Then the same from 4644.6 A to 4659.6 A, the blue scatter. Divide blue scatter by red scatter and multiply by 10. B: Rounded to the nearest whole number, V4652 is 11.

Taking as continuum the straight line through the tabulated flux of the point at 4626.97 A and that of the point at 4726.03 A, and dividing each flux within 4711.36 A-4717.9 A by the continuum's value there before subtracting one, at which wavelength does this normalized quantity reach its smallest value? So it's 4714.08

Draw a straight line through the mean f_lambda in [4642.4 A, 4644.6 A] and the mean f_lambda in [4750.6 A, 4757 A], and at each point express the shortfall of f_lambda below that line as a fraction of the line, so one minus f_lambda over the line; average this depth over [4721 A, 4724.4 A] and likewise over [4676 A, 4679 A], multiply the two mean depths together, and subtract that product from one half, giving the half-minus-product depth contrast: 0.5000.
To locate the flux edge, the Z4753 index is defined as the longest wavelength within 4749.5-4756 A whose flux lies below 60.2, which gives 4755.51 A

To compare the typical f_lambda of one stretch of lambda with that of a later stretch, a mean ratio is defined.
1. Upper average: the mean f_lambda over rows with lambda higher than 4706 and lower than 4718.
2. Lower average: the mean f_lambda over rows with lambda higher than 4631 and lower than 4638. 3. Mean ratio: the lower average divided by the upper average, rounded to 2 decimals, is 1.01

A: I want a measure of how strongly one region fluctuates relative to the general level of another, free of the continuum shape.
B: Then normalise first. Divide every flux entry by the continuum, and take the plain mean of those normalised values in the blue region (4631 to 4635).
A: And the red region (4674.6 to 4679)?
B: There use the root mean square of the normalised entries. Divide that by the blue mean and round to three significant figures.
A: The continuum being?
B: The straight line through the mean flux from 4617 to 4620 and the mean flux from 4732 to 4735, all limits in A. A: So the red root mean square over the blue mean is 1.02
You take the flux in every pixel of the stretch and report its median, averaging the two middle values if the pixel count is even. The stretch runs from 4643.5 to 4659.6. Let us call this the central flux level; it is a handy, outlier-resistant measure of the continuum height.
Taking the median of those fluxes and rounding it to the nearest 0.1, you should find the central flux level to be 58.8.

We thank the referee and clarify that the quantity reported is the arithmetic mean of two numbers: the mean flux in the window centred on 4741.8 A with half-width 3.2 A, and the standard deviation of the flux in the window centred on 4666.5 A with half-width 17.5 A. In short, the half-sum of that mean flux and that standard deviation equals 31.2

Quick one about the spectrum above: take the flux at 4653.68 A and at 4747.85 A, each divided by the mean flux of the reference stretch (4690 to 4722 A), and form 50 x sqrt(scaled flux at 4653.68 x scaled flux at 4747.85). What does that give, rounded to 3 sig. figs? 48.8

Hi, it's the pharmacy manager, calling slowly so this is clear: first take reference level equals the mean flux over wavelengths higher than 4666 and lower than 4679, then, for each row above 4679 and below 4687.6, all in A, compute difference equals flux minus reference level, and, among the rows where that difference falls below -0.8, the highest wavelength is 4682.70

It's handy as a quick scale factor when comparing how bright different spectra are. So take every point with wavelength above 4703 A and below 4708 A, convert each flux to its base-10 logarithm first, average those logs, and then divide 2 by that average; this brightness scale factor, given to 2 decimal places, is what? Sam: 1.14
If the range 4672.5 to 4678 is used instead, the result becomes 1.12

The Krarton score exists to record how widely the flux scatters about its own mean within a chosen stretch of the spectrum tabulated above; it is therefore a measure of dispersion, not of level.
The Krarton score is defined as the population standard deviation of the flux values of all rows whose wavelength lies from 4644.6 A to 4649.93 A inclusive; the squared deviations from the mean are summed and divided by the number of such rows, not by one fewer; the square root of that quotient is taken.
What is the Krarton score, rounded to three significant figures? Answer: 1.16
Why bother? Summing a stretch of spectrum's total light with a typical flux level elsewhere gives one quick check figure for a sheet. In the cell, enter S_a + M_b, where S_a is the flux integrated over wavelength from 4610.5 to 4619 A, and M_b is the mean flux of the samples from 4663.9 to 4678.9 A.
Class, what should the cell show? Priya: 567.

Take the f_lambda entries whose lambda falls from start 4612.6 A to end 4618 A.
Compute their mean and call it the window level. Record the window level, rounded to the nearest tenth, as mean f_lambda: 60.0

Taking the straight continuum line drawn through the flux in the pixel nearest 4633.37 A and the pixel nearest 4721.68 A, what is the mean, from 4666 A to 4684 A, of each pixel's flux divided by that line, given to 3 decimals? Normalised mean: 0.980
